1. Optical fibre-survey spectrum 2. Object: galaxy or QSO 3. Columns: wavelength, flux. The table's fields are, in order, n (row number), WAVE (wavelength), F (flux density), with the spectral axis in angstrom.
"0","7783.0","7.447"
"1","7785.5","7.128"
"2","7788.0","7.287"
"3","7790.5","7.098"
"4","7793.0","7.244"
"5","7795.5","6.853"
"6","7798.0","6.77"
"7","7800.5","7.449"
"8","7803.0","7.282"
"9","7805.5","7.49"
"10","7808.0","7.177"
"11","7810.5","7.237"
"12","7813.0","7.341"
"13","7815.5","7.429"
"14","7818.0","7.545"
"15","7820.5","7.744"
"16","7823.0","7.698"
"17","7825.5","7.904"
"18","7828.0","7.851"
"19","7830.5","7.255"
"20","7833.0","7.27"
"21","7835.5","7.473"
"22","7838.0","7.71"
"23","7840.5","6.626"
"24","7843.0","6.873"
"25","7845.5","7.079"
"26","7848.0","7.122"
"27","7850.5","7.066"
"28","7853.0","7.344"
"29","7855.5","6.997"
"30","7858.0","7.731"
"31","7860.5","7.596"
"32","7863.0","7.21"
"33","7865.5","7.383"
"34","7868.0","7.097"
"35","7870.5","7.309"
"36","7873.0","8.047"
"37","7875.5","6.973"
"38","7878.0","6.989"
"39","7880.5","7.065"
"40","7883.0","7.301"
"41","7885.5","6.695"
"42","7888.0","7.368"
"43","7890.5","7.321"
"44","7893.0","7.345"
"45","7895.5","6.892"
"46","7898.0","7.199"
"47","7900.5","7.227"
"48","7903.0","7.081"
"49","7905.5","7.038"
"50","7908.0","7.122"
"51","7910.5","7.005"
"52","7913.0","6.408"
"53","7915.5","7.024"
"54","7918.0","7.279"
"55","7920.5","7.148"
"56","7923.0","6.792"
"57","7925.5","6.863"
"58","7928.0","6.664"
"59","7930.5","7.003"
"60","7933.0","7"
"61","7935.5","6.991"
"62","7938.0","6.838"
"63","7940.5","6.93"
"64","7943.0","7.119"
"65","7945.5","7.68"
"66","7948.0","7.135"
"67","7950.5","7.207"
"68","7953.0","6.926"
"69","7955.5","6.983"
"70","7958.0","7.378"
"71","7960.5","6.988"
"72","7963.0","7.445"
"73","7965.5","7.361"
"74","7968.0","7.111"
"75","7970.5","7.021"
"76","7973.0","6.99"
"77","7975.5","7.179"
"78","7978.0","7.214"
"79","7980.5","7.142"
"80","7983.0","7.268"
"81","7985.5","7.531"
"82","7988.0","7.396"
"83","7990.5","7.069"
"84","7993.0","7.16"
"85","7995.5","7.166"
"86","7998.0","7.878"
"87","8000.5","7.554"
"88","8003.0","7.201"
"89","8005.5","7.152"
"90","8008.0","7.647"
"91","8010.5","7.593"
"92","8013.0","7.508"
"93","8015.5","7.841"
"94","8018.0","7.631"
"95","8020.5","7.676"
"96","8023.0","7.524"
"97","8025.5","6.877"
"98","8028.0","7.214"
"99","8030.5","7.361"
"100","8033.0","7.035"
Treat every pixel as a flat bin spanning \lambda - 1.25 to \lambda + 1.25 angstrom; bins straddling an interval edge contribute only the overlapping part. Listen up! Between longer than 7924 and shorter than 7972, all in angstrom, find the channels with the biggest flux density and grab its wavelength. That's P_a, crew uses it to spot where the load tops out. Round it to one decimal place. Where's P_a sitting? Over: 7945.5 angstrom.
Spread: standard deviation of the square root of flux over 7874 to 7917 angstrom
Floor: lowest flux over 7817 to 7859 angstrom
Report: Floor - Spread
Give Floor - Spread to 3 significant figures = 6.58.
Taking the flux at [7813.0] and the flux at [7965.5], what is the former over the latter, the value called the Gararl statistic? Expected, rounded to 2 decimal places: 1.00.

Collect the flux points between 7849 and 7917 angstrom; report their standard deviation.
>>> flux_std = 0.31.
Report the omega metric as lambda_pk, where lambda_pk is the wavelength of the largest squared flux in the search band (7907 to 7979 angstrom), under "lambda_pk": 7945.5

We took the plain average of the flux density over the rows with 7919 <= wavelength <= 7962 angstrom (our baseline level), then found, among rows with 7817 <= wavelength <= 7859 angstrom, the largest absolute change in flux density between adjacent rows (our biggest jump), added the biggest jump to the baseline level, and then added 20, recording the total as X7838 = 28.1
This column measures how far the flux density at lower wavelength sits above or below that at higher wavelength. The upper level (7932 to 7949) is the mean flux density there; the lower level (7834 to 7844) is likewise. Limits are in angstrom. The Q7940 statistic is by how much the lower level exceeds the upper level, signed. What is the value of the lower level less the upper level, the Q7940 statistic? 0.1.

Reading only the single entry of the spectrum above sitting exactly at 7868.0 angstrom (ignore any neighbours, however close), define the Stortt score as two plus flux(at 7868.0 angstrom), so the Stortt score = 9.10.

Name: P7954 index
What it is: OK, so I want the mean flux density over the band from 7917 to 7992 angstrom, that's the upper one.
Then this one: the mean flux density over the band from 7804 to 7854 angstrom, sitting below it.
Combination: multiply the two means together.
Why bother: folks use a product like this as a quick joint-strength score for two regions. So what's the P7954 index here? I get 52.4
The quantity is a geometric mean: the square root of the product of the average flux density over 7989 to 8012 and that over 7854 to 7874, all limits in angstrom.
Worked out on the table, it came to 7.40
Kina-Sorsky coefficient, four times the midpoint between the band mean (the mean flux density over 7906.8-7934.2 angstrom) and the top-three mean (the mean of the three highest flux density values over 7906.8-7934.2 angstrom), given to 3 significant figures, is 28.2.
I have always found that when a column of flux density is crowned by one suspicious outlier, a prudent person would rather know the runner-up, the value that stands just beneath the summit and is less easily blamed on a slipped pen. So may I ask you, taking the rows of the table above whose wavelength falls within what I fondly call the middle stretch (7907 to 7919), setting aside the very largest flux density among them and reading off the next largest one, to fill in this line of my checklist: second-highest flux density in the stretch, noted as 7.122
